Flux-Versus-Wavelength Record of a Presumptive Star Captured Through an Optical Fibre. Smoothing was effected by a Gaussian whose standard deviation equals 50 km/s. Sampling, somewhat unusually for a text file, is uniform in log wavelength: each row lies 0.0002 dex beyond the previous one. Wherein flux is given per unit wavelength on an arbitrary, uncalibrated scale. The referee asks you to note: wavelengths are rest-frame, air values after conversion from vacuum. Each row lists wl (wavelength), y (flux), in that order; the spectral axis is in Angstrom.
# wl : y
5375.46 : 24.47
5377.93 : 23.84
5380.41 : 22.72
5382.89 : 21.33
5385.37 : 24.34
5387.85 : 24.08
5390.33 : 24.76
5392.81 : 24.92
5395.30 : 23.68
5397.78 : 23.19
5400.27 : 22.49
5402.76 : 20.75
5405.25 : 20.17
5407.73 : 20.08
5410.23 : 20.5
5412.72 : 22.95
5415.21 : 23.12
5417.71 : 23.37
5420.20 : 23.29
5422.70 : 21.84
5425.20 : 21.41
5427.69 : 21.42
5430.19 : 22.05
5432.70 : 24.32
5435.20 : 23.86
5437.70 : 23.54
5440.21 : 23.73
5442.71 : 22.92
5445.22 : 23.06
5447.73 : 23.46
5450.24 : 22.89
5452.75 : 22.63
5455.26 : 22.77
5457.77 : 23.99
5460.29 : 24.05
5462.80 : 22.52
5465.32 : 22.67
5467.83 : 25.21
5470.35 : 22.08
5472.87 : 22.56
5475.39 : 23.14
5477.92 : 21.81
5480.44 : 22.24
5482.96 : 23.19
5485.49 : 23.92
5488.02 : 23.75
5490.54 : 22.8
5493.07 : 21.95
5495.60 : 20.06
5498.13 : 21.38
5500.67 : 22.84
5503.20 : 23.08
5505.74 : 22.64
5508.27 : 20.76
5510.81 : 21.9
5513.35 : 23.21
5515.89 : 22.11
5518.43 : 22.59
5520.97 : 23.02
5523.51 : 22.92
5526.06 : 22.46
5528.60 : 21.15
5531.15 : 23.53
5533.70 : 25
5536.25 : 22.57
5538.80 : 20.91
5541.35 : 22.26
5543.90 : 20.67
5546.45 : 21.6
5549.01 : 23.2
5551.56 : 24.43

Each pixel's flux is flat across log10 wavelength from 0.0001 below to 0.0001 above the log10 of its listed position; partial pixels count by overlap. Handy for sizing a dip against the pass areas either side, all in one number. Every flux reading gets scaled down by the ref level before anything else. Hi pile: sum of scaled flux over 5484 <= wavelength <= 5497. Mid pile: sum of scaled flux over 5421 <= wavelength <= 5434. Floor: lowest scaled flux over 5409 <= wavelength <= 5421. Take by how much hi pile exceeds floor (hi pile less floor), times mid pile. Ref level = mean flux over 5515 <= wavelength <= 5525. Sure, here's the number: 19.9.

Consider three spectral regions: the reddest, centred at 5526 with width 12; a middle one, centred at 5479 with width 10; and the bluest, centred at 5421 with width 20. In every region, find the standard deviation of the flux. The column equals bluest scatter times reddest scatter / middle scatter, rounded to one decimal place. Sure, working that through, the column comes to 1.1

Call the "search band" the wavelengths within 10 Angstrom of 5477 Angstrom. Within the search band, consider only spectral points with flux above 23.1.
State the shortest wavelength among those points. 5467.83 Angstrom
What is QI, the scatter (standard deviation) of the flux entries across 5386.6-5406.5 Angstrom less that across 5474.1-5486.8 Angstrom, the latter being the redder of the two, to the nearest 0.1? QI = 0.9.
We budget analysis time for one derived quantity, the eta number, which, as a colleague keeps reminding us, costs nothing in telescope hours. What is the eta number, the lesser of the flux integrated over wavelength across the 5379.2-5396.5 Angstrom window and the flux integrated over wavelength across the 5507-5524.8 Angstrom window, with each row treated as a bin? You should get 398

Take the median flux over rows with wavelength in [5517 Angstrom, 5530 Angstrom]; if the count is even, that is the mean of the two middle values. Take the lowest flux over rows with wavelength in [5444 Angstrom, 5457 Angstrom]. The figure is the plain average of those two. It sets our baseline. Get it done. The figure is 22.6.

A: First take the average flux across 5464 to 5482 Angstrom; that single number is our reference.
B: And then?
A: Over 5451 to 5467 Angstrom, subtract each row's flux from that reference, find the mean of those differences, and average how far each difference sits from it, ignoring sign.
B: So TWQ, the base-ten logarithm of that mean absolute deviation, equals -0.21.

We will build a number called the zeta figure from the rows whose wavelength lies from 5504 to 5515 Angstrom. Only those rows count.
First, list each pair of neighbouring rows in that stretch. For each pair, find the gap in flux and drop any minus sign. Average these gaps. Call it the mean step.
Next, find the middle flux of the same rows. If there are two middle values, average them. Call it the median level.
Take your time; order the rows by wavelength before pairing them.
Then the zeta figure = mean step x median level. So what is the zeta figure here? 32.1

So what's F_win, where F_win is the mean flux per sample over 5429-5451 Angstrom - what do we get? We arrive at 23.3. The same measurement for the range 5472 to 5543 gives 22.5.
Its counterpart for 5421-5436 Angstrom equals 22.5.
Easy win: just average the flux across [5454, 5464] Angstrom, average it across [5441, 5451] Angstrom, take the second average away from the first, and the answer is 0.2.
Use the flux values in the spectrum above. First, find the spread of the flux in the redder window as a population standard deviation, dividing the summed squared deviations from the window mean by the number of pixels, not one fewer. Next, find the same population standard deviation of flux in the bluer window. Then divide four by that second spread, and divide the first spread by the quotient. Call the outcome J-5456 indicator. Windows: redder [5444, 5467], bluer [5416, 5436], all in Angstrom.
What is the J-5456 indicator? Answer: 0.148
